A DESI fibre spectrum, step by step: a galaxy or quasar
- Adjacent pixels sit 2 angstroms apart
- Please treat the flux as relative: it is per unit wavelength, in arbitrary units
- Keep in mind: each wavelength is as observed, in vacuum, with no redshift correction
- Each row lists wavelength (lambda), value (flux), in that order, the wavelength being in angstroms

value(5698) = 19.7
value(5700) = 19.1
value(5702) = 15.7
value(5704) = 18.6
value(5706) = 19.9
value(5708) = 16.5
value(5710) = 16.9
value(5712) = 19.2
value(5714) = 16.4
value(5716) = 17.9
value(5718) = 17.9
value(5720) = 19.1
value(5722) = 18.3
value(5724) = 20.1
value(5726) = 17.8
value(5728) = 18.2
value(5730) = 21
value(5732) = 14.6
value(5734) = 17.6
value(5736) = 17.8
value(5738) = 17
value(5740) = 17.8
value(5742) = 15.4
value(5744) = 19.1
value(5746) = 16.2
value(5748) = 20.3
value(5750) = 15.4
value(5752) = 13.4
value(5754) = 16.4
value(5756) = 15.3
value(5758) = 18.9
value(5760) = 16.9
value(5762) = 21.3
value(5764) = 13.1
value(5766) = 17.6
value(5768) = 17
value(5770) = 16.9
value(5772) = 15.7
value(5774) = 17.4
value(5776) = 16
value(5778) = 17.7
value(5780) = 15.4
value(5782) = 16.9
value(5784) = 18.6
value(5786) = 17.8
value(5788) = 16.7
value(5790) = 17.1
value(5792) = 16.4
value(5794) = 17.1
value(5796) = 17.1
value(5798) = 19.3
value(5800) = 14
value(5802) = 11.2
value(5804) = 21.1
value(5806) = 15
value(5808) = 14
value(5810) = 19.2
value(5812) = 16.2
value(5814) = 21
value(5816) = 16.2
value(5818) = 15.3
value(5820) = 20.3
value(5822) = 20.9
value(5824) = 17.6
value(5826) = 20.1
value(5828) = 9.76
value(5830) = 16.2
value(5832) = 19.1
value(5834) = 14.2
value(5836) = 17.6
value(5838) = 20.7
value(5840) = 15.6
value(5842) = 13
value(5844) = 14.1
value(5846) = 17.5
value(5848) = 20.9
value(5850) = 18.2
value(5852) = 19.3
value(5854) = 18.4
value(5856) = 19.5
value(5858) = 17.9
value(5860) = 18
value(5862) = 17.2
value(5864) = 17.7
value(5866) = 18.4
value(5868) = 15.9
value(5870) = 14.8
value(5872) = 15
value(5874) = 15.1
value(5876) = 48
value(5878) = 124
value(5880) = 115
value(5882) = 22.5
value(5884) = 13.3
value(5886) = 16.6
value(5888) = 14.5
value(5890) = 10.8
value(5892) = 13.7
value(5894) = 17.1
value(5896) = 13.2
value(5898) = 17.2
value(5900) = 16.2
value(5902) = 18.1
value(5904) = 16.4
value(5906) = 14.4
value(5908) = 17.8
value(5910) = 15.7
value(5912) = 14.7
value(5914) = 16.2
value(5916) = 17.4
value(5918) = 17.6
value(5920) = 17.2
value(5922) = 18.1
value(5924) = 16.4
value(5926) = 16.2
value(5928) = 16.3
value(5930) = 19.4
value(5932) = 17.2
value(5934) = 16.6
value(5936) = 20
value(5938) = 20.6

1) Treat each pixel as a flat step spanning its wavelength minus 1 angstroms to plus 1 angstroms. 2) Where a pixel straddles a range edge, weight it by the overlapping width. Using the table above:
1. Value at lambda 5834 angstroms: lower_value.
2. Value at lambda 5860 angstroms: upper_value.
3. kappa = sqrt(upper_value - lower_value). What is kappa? 1.9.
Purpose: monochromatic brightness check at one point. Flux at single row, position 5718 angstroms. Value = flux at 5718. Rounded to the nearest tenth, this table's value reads 17.9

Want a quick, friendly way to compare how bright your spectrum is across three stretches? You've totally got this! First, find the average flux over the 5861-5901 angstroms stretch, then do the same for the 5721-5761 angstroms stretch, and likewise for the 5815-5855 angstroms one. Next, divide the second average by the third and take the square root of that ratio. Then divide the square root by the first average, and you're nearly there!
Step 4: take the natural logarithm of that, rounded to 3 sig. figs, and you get -3.32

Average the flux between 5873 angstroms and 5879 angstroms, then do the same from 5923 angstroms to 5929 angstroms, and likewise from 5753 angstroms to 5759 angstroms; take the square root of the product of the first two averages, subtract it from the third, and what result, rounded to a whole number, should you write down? -15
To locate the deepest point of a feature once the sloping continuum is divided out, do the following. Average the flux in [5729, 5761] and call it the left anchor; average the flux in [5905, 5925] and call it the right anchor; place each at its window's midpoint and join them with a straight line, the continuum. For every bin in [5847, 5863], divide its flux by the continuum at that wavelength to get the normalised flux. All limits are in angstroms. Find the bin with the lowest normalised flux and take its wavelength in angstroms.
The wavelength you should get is 5862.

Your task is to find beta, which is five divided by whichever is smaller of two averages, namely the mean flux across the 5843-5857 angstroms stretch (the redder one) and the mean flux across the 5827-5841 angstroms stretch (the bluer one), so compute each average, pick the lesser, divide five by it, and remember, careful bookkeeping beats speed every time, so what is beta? 0.309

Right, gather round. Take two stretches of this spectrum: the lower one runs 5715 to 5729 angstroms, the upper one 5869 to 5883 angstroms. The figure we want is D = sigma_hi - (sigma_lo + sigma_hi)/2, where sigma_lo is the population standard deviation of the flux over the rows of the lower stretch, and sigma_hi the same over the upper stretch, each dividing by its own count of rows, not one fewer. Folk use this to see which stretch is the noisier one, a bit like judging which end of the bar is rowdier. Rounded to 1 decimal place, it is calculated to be 22.1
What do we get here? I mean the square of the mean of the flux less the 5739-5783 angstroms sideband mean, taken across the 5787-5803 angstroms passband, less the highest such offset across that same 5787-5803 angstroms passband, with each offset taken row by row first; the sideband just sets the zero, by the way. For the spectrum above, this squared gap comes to 10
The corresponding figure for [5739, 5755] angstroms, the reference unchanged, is 13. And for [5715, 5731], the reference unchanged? 5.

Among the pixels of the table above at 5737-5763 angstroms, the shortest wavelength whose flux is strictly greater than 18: 5744 angstroms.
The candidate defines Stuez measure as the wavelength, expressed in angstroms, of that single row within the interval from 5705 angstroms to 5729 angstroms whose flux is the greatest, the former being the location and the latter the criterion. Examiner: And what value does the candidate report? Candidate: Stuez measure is 5724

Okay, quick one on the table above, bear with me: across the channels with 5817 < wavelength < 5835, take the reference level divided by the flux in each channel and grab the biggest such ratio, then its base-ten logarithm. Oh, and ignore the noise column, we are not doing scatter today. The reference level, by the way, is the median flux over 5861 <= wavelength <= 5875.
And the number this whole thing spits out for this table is 0.21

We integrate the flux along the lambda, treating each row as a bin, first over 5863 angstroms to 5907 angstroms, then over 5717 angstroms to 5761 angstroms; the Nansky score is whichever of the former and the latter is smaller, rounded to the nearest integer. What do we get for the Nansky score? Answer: 769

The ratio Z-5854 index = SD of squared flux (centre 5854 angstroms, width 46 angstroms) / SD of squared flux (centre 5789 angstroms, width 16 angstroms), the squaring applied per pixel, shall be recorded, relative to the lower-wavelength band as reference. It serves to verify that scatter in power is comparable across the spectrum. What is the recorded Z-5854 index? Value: 18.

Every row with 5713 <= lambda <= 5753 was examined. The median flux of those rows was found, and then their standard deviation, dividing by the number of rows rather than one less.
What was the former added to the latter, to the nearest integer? 20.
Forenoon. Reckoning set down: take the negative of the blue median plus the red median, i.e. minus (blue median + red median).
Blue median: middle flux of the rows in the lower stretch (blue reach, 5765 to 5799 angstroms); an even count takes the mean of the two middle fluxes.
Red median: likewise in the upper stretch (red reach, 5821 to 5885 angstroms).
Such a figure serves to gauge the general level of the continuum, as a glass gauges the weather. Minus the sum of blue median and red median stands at -34.9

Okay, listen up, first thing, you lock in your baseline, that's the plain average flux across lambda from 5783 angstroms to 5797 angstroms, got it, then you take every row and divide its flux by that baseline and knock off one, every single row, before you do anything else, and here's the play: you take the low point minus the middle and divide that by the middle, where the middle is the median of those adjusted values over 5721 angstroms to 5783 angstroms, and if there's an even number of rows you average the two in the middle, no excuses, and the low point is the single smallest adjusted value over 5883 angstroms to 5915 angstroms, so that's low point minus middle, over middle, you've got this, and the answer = 24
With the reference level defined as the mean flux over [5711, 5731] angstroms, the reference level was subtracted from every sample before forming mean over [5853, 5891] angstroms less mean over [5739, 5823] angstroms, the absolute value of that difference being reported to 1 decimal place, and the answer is 12.1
